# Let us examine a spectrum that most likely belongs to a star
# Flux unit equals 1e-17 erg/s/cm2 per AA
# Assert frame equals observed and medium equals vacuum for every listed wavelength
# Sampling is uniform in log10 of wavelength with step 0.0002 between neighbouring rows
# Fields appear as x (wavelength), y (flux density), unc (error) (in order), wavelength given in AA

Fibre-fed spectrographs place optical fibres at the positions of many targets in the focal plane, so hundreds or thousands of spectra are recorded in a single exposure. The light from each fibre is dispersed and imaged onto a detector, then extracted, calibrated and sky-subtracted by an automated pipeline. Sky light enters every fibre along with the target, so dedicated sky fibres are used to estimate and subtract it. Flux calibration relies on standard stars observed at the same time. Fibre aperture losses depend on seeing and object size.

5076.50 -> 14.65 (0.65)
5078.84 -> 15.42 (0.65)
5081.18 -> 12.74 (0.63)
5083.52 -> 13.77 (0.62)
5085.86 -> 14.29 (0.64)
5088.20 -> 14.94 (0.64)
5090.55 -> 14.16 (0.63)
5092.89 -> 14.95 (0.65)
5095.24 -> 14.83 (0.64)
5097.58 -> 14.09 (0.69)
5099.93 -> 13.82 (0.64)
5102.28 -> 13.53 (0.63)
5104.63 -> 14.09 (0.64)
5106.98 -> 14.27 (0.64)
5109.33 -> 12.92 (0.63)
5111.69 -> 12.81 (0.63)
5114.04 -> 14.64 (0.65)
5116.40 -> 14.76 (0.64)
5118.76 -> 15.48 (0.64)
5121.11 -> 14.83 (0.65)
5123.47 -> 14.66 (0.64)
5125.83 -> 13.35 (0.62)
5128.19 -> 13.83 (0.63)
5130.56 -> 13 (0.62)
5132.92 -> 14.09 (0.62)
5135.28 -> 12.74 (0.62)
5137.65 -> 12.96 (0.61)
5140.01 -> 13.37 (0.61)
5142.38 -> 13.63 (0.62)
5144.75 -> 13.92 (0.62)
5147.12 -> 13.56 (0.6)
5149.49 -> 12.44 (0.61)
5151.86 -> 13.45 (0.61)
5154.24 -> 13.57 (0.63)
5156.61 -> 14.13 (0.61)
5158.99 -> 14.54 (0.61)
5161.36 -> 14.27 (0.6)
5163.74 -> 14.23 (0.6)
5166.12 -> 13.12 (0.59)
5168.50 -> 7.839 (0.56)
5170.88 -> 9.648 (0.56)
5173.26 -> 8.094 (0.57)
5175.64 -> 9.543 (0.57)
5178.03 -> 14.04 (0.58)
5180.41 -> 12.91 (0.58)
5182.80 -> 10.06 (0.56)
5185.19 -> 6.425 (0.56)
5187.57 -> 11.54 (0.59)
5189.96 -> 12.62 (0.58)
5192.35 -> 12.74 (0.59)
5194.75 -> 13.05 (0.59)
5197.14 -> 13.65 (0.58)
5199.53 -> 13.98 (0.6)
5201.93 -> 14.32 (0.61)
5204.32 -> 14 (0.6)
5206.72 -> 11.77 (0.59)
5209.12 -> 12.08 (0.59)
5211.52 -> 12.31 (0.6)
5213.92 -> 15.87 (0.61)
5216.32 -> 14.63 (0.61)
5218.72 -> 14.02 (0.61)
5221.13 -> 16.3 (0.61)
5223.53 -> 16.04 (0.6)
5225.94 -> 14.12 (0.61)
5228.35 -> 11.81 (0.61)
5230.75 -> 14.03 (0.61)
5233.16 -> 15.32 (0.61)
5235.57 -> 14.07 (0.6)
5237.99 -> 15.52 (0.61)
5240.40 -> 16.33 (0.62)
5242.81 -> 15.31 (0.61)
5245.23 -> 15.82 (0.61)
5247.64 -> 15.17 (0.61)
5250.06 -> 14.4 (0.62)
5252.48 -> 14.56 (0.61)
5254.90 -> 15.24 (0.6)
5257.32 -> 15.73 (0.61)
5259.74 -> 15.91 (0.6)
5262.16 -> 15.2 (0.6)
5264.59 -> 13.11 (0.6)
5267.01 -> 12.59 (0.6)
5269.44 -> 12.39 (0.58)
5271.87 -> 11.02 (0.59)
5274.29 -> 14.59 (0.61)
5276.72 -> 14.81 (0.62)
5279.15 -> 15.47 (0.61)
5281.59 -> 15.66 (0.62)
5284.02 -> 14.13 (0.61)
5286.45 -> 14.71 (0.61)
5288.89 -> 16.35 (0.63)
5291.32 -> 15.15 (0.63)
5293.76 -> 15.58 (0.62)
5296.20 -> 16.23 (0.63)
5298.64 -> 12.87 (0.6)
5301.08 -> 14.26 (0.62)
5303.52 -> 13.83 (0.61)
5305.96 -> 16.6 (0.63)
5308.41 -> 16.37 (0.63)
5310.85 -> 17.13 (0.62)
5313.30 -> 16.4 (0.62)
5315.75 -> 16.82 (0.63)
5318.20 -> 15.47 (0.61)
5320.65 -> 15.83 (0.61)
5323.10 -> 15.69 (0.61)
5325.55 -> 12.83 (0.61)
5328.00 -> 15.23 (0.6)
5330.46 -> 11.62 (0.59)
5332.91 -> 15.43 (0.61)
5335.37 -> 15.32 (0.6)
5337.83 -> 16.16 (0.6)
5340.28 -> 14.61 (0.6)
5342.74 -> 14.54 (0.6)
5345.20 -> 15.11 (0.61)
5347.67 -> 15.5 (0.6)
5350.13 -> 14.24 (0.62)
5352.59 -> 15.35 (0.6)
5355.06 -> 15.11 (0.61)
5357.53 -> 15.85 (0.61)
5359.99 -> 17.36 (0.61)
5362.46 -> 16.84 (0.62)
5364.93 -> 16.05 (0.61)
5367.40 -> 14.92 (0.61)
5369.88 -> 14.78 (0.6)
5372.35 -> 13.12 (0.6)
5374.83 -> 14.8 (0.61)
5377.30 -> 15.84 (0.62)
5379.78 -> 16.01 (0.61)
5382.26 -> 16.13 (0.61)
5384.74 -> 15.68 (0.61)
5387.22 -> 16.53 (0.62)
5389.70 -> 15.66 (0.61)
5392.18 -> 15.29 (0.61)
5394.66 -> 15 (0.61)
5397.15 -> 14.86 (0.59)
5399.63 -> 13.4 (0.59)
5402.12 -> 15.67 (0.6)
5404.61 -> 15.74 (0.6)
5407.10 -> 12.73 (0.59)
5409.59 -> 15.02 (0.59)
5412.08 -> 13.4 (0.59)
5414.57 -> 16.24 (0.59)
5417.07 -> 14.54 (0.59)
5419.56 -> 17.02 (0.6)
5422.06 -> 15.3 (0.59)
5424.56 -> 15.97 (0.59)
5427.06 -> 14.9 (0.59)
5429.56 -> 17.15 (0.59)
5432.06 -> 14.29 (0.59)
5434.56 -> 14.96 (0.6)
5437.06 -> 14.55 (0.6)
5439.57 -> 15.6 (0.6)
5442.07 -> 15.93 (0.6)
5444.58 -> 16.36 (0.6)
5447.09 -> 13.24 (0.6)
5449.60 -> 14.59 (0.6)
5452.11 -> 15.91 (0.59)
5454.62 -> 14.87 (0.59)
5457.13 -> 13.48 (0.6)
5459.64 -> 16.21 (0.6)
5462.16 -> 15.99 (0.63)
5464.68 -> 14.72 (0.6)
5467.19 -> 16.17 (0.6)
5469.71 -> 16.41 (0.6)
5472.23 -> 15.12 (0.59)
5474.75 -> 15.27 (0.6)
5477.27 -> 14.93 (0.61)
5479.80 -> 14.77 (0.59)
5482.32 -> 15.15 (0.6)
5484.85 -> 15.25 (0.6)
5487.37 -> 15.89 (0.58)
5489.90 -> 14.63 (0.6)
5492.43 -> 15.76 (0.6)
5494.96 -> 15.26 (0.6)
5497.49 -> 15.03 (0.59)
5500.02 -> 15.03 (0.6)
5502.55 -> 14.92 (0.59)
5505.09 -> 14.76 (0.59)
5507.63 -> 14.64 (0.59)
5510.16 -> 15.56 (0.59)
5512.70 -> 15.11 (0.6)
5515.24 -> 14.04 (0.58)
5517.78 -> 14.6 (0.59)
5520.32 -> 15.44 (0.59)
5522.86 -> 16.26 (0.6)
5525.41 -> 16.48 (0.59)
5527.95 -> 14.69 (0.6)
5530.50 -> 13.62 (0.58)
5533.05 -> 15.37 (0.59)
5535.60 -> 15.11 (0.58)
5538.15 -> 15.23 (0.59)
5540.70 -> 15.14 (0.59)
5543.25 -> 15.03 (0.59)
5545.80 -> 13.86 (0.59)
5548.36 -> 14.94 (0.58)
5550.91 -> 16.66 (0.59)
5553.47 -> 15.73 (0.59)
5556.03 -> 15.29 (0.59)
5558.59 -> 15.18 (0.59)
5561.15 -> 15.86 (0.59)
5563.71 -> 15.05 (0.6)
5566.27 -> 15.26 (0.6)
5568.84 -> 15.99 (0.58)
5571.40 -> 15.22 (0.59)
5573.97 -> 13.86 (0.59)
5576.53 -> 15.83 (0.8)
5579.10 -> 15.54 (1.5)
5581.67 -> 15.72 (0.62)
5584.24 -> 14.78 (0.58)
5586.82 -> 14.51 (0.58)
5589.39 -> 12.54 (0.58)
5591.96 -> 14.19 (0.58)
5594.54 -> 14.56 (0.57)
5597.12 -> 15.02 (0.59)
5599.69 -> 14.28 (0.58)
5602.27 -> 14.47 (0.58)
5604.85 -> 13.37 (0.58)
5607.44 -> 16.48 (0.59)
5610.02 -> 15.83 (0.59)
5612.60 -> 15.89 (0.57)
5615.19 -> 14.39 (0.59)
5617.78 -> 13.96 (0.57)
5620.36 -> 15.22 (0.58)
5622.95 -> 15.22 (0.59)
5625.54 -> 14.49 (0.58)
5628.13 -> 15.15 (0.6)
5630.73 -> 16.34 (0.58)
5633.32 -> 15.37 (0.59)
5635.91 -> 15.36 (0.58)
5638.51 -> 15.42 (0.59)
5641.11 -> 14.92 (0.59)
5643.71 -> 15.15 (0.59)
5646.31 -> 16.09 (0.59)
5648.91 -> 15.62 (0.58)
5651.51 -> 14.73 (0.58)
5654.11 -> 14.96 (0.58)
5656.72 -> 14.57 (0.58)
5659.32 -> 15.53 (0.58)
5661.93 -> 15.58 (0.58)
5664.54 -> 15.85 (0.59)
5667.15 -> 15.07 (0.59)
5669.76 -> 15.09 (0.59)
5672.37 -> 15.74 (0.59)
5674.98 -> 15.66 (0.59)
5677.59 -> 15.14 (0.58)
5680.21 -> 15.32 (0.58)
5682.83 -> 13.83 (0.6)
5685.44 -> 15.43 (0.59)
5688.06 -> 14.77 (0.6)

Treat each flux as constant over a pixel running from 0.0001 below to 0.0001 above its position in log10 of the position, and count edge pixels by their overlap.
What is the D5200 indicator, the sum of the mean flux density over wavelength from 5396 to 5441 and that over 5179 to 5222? 28.0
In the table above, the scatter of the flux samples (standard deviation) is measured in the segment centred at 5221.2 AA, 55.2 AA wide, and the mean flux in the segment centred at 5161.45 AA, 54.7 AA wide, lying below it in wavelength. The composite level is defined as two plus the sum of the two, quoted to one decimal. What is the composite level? 15.6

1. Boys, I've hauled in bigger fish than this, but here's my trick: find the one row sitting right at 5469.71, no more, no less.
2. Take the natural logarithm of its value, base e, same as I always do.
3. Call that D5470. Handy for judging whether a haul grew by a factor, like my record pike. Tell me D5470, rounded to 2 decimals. 2.80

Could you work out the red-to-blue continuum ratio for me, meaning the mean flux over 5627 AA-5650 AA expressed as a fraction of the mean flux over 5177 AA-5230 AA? 1.18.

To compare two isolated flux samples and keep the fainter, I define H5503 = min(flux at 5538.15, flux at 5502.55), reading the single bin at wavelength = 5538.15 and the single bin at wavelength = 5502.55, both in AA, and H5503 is 14.9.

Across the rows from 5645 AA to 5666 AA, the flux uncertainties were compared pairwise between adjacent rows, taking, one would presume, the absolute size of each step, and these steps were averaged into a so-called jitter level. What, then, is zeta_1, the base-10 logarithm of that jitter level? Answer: -2.54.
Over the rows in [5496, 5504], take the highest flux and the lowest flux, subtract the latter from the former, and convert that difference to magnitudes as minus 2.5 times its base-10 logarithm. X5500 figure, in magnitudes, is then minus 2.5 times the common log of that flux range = 2.4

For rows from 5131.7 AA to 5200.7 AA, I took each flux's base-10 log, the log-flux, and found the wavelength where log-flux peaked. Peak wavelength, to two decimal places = 5158.99 AA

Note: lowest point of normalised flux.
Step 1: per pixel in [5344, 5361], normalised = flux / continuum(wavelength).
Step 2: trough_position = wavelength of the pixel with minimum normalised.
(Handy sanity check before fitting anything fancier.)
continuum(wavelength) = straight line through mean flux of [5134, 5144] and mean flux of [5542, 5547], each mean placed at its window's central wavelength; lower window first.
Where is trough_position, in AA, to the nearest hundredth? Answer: 5350.13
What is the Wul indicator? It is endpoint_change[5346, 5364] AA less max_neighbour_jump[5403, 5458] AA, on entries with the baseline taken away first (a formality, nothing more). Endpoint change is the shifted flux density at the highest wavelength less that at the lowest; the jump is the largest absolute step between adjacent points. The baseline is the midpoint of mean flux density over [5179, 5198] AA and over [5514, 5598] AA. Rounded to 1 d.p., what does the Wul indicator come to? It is -1.8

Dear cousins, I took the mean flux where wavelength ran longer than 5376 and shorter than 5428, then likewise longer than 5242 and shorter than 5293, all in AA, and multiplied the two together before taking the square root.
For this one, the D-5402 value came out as 15.0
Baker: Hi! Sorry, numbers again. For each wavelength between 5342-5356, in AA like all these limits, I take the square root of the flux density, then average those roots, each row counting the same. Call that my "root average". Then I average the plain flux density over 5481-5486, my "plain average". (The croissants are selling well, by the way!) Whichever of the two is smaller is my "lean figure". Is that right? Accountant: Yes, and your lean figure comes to 3.87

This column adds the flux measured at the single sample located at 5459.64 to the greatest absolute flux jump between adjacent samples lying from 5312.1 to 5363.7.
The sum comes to 20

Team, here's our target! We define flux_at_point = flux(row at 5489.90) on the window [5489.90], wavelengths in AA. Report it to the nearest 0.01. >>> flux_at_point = 14.63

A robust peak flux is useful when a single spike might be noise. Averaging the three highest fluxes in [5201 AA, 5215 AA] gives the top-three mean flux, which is 14.7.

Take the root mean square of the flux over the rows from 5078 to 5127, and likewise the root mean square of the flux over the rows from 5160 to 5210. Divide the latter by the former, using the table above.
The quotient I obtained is 0.85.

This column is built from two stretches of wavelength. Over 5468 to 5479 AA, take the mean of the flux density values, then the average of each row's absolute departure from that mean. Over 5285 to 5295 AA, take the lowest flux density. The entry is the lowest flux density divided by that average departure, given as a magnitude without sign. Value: 30.1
